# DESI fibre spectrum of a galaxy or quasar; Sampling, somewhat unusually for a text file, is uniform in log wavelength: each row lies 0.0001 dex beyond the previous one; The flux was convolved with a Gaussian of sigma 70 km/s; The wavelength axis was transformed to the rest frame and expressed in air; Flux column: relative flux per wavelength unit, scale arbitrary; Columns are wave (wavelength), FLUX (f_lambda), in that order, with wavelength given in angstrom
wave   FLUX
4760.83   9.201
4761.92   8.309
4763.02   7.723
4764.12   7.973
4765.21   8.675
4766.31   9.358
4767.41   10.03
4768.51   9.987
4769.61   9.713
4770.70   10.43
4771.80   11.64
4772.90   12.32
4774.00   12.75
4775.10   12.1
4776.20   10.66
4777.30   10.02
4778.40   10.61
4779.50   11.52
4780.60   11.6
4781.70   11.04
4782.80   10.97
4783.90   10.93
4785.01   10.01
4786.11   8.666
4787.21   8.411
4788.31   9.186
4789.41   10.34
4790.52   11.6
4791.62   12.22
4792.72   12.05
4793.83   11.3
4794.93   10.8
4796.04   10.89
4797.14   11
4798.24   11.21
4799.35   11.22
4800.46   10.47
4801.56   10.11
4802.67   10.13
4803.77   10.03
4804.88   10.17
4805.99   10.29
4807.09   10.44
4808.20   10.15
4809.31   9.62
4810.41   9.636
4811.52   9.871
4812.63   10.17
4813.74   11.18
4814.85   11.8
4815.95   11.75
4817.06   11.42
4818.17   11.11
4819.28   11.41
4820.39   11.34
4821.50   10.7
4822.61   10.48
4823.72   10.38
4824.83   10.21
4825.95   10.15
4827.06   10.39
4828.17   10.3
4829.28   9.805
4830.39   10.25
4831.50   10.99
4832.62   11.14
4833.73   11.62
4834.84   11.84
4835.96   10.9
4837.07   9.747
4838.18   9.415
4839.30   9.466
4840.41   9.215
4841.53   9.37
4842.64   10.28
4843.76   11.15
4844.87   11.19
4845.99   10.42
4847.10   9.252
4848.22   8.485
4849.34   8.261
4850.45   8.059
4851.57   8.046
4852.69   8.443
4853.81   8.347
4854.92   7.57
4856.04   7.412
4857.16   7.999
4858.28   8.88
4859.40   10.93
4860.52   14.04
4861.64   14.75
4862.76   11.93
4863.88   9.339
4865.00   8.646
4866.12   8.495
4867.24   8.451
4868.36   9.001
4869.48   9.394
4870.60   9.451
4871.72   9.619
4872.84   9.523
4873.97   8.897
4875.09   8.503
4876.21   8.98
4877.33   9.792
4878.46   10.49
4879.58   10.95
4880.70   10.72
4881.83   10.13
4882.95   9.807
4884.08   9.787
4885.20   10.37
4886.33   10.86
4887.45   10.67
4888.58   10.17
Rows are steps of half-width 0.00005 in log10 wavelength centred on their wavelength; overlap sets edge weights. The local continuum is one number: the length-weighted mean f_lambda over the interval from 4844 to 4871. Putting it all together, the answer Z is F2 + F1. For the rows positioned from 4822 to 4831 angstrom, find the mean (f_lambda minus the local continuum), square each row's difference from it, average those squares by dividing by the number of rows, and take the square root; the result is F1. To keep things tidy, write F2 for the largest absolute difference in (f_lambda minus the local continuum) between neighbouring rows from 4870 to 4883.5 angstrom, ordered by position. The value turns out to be 1.0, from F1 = 0.2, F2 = 0.8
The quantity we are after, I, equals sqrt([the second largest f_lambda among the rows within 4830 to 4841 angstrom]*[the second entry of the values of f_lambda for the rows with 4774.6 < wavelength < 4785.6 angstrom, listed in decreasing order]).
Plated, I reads 11.6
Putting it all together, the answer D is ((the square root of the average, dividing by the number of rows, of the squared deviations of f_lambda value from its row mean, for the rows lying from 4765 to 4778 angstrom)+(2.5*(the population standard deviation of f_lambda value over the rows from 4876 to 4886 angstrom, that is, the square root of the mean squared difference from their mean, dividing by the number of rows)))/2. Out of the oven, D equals 1.3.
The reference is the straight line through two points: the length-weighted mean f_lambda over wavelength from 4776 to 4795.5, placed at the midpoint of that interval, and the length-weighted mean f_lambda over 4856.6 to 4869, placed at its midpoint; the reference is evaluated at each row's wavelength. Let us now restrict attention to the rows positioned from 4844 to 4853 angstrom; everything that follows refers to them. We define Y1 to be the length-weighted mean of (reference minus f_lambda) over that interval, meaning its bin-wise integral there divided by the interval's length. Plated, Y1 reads 1.2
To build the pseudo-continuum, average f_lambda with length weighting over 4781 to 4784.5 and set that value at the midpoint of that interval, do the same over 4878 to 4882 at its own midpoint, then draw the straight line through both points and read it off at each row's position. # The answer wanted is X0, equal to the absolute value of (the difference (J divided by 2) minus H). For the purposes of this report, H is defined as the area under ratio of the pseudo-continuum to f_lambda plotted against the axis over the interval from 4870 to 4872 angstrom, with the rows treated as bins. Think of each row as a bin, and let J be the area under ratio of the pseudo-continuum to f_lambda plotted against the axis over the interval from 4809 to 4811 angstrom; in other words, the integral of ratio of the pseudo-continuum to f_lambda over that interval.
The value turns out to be 1.1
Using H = 2.24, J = 2.3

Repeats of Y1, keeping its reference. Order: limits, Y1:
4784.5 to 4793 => 0.4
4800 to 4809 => 0.3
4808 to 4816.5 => 0.0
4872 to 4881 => 0.4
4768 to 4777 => -0.4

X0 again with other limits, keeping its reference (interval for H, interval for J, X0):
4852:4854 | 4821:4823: 1.5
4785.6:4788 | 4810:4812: 2.0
